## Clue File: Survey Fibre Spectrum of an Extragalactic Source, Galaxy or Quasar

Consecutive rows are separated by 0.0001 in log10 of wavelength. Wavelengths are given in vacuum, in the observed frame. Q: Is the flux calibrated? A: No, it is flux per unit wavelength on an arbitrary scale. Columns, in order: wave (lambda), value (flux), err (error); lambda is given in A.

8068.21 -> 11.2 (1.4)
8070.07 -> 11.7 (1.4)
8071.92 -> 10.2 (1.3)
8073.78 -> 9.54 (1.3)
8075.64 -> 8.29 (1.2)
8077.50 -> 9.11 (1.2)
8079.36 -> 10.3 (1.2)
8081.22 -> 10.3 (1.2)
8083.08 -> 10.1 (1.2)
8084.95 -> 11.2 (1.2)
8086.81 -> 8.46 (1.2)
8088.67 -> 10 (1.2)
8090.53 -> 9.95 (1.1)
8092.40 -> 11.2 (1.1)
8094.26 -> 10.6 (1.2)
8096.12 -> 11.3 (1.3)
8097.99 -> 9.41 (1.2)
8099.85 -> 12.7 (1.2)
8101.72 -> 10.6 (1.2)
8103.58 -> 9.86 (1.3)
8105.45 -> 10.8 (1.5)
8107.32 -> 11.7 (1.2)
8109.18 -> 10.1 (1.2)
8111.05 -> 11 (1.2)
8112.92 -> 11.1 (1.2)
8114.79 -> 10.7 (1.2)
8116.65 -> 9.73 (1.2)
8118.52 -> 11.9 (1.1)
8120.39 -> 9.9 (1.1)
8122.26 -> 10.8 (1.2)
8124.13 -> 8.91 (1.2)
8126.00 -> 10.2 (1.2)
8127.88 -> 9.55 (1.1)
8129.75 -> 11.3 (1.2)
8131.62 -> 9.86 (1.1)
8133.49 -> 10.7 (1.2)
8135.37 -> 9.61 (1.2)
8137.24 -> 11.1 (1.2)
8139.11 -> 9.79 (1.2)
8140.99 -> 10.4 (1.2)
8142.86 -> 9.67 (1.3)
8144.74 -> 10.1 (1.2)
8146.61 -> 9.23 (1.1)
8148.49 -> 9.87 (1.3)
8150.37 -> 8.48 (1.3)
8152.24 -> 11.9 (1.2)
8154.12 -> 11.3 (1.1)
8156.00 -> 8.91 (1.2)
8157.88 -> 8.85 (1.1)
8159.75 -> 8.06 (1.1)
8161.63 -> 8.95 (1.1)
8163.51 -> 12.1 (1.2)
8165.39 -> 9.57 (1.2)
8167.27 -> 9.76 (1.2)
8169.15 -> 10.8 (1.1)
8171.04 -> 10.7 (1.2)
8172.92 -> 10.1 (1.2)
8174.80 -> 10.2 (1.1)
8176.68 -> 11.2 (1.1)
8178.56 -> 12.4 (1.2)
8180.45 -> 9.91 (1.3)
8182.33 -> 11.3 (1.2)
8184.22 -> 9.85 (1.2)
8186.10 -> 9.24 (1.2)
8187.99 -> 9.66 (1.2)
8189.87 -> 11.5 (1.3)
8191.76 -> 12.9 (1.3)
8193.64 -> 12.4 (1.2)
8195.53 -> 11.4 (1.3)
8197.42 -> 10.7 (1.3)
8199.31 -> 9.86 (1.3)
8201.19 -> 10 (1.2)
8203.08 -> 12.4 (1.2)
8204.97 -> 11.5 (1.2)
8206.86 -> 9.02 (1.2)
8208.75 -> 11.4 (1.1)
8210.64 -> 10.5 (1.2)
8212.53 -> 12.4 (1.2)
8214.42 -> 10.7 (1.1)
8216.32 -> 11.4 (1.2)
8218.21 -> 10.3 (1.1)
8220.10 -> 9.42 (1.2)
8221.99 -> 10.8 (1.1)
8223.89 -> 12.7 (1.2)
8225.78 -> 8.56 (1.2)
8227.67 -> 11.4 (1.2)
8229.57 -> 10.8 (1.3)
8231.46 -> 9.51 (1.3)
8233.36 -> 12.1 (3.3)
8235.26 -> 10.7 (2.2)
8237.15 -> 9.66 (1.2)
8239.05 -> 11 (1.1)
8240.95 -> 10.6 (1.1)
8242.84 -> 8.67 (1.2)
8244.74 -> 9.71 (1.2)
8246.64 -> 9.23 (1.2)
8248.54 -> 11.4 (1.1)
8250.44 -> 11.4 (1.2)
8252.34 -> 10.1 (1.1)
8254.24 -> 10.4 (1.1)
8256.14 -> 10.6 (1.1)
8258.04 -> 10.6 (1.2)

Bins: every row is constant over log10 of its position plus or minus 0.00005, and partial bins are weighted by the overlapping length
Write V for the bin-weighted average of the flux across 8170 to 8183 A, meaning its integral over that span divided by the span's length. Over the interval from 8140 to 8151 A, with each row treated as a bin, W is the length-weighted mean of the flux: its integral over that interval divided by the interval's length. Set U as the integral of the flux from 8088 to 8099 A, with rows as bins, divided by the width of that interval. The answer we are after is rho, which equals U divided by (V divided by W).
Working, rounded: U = 10.4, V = 10.8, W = 9.7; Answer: 9.3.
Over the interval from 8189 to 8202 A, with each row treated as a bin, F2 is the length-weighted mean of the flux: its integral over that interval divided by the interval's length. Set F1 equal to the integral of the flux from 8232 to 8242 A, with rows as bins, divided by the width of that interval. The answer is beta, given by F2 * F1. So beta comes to 121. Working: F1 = 10.7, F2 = 11.3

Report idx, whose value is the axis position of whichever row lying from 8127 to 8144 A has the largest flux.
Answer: 8129.75 A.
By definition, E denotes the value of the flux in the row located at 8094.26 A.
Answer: 10.6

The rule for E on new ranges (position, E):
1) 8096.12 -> 11.3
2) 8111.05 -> 11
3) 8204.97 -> 11.5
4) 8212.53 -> 12.4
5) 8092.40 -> 11.2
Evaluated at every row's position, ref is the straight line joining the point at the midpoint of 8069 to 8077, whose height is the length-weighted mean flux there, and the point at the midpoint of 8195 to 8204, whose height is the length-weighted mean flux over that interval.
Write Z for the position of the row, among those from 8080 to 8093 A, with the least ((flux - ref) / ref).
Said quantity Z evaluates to 8086.81 A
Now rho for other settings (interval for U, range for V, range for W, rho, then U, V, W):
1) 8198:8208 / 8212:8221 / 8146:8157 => 9.8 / 10.6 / 10.8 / 10.0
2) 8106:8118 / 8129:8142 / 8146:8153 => 10.2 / 10.8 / 10.4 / 9.8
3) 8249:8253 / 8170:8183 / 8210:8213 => 11.5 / 10.9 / 10.8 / 11.4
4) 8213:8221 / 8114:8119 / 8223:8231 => 10.7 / 10.6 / 10.7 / 10.8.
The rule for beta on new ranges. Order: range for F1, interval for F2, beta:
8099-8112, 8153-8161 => 102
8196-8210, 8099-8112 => 117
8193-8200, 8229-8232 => 113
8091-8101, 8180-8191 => 113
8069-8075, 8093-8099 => 109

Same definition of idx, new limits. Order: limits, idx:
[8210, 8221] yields 8212.53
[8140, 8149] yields 8140.99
